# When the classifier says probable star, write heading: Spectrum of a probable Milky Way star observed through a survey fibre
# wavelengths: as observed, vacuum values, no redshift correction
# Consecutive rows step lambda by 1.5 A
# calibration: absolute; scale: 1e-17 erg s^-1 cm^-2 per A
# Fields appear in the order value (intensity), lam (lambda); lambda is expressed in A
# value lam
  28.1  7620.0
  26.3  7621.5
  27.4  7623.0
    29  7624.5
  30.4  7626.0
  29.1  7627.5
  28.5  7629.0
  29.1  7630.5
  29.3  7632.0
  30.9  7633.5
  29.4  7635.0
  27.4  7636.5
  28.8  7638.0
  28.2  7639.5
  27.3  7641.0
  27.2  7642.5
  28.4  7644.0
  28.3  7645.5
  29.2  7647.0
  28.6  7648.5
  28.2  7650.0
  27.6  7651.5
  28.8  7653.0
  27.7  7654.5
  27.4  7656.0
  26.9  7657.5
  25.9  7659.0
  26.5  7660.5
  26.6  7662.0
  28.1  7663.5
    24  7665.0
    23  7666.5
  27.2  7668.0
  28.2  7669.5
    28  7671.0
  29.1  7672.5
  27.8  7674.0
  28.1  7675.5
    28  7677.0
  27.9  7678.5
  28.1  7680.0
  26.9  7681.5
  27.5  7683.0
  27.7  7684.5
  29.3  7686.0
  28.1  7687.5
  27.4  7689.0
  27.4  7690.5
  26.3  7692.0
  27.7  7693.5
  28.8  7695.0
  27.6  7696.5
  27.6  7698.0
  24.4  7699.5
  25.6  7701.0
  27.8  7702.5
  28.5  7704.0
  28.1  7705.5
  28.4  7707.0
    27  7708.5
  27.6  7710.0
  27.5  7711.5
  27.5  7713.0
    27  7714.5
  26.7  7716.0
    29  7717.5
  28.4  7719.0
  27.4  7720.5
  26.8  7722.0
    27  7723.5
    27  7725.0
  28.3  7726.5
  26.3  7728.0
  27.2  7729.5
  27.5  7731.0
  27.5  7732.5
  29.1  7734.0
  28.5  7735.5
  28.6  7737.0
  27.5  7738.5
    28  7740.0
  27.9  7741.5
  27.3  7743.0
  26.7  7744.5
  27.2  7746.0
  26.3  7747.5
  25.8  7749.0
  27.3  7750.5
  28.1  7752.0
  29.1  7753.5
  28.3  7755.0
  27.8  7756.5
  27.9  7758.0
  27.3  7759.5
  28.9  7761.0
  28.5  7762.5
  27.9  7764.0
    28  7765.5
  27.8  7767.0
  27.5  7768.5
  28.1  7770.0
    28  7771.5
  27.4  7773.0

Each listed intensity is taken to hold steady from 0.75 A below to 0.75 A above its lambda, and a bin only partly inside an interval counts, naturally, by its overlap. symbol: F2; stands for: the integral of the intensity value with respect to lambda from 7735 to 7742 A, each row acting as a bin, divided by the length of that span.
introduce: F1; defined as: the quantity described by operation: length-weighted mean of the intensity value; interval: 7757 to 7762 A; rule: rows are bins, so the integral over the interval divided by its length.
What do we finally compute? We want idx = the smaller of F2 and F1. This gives 28.0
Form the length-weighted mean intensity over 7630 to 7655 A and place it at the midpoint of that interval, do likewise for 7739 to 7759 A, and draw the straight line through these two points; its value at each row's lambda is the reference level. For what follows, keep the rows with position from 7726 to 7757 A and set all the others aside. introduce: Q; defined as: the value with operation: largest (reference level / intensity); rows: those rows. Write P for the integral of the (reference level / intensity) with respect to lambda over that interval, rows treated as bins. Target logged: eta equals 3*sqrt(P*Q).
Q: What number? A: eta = 17.2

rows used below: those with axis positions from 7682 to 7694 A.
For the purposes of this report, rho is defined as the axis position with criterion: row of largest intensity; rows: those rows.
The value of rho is 7686.0 A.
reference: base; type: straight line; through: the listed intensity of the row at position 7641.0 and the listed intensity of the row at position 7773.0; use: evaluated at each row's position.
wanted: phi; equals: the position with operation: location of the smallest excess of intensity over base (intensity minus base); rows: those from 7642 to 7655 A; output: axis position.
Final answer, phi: 7642.5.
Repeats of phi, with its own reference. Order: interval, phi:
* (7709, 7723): 7716.0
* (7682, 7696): 7692.0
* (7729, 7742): 7729.5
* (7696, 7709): 7699.5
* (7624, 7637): 7636.5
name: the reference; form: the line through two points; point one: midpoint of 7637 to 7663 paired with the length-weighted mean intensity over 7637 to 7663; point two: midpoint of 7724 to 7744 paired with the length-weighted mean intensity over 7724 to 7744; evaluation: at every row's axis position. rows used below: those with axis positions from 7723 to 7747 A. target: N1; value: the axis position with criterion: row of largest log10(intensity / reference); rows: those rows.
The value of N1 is 7734.0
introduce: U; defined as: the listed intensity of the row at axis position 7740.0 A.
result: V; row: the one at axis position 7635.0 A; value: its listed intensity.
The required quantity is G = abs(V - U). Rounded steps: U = 28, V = 29.4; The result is 1.40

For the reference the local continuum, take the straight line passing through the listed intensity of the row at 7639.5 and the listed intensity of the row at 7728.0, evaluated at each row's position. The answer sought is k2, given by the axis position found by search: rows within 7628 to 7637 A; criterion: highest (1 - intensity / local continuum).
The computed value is 7636.5 A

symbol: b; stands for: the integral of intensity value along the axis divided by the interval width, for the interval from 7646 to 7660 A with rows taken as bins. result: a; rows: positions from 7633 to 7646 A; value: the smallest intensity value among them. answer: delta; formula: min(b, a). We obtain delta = 27.2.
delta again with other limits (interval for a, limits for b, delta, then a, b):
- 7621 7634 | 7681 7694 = 26.3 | 26.3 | 27.6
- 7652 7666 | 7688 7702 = 24.0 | 24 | 27.0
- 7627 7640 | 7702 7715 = 27.4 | 27.4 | 27.7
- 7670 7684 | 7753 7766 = 26.9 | 26.9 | 28.2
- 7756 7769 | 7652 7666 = 26.8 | 27.3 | 26.8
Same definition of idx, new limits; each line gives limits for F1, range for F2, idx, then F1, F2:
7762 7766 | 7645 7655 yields 28.1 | 28.1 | 28.4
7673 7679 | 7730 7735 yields 28.0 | 28.0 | 28.0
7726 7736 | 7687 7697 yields 27.6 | 27.7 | 27.6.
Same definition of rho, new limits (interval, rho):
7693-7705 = 7695.0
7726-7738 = 7734.0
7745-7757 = 7753.5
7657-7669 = 7663.5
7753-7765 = 7753.5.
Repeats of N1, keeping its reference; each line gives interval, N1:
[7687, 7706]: 7695.0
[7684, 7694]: 7686.0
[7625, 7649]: 7633.5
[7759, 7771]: 7761.0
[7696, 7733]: 7717.5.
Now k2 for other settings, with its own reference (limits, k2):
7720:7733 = 7728.0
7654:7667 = 7666.5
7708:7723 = 7716.0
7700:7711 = 7701.0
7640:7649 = 7642.5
